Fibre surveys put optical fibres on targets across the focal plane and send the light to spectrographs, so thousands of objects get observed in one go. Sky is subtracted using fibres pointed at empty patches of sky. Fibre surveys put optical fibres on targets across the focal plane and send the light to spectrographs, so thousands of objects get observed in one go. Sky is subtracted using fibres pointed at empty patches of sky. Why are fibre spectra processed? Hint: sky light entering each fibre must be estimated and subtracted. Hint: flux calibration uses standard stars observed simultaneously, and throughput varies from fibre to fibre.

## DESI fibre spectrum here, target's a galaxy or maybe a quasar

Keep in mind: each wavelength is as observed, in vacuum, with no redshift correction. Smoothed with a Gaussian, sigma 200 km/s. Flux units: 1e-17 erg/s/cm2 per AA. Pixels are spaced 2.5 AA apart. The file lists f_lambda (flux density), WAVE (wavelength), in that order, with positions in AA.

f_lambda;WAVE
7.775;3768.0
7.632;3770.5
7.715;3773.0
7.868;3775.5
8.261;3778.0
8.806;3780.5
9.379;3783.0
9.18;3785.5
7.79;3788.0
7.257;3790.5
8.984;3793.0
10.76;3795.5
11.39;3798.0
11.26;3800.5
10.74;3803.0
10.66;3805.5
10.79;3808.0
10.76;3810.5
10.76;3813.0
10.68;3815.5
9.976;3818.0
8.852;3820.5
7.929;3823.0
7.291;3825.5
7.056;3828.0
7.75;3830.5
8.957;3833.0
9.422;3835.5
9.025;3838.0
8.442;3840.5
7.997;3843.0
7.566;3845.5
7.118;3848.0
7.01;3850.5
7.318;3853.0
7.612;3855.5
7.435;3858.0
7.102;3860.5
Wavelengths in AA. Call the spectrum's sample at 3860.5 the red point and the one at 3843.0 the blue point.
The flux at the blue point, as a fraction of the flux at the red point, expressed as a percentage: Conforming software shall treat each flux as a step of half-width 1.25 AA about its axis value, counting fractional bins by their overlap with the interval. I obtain 113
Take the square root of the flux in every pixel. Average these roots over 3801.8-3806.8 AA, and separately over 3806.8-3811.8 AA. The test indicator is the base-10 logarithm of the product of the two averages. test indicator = 1.03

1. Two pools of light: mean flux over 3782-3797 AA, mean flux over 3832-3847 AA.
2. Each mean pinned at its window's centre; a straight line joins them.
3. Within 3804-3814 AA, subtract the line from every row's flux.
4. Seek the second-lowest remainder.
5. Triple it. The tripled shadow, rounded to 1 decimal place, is 6.0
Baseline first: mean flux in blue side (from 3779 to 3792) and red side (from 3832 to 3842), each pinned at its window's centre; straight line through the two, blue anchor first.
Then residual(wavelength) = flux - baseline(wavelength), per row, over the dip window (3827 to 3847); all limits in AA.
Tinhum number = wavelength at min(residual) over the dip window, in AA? 3828.0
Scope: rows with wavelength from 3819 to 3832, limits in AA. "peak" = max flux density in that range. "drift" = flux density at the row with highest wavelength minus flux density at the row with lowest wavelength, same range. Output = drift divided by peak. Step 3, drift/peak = -0.12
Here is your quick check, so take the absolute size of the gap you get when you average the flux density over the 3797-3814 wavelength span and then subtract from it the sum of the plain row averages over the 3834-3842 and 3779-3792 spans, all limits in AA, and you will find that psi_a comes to 6.5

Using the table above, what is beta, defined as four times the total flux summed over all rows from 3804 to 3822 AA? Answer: 290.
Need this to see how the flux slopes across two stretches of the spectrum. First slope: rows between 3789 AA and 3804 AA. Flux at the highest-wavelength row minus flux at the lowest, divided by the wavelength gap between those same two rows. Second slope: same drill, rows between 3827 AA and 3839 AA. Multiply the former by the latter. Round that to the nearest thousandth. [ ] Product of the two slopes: 0.055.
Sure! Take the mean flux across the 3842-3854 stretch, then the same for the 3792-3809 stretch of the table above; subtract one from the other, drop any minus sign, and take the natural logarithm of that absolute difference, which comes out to 1.2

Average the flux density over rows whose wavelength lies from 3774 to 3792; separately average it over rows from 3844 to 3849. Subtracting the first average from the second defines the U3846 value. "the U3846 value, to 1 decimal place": -1.0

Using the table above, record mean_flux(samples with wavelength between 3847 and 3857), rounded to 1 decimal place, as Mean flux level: 7.3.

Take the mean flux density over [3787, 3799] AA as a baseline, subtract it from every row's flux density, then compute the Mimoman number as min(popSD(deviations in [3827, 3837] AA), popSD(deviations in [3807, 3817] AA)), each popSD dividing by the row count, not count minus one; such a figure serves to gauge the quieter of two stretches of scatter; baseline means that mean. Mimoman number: 0.04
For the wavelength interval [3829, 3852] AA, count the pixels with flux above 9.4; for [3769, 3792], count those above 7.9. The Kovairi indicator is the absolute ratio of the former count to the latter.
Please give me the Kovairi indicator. 0.25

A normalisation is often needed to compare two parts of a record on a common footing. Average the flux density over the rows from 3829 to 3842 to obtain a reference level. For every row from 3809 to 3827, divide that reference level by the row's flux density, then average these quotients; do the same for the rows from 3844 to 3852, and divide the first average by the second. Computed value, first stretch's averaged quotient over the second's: 0.78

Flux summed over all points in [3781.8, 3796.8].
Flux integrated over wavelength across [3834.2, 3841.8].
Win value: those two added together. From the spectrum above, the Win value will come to 121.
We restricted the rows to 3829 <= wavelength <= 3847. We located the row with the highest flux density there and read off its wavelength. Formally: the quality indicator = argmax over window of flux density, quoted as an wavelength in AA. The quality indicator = 3835.5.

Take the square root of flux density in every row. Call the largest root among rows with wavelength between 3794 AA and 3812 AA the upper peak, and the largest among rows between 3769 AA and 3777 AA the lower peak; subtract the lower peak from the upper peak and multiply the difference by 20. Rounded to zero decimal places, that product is 11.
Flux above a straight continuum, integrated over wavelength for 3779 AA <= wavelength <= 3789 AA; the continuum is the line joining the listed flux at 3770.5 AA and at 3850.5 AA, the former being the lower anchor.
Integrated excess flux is 13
